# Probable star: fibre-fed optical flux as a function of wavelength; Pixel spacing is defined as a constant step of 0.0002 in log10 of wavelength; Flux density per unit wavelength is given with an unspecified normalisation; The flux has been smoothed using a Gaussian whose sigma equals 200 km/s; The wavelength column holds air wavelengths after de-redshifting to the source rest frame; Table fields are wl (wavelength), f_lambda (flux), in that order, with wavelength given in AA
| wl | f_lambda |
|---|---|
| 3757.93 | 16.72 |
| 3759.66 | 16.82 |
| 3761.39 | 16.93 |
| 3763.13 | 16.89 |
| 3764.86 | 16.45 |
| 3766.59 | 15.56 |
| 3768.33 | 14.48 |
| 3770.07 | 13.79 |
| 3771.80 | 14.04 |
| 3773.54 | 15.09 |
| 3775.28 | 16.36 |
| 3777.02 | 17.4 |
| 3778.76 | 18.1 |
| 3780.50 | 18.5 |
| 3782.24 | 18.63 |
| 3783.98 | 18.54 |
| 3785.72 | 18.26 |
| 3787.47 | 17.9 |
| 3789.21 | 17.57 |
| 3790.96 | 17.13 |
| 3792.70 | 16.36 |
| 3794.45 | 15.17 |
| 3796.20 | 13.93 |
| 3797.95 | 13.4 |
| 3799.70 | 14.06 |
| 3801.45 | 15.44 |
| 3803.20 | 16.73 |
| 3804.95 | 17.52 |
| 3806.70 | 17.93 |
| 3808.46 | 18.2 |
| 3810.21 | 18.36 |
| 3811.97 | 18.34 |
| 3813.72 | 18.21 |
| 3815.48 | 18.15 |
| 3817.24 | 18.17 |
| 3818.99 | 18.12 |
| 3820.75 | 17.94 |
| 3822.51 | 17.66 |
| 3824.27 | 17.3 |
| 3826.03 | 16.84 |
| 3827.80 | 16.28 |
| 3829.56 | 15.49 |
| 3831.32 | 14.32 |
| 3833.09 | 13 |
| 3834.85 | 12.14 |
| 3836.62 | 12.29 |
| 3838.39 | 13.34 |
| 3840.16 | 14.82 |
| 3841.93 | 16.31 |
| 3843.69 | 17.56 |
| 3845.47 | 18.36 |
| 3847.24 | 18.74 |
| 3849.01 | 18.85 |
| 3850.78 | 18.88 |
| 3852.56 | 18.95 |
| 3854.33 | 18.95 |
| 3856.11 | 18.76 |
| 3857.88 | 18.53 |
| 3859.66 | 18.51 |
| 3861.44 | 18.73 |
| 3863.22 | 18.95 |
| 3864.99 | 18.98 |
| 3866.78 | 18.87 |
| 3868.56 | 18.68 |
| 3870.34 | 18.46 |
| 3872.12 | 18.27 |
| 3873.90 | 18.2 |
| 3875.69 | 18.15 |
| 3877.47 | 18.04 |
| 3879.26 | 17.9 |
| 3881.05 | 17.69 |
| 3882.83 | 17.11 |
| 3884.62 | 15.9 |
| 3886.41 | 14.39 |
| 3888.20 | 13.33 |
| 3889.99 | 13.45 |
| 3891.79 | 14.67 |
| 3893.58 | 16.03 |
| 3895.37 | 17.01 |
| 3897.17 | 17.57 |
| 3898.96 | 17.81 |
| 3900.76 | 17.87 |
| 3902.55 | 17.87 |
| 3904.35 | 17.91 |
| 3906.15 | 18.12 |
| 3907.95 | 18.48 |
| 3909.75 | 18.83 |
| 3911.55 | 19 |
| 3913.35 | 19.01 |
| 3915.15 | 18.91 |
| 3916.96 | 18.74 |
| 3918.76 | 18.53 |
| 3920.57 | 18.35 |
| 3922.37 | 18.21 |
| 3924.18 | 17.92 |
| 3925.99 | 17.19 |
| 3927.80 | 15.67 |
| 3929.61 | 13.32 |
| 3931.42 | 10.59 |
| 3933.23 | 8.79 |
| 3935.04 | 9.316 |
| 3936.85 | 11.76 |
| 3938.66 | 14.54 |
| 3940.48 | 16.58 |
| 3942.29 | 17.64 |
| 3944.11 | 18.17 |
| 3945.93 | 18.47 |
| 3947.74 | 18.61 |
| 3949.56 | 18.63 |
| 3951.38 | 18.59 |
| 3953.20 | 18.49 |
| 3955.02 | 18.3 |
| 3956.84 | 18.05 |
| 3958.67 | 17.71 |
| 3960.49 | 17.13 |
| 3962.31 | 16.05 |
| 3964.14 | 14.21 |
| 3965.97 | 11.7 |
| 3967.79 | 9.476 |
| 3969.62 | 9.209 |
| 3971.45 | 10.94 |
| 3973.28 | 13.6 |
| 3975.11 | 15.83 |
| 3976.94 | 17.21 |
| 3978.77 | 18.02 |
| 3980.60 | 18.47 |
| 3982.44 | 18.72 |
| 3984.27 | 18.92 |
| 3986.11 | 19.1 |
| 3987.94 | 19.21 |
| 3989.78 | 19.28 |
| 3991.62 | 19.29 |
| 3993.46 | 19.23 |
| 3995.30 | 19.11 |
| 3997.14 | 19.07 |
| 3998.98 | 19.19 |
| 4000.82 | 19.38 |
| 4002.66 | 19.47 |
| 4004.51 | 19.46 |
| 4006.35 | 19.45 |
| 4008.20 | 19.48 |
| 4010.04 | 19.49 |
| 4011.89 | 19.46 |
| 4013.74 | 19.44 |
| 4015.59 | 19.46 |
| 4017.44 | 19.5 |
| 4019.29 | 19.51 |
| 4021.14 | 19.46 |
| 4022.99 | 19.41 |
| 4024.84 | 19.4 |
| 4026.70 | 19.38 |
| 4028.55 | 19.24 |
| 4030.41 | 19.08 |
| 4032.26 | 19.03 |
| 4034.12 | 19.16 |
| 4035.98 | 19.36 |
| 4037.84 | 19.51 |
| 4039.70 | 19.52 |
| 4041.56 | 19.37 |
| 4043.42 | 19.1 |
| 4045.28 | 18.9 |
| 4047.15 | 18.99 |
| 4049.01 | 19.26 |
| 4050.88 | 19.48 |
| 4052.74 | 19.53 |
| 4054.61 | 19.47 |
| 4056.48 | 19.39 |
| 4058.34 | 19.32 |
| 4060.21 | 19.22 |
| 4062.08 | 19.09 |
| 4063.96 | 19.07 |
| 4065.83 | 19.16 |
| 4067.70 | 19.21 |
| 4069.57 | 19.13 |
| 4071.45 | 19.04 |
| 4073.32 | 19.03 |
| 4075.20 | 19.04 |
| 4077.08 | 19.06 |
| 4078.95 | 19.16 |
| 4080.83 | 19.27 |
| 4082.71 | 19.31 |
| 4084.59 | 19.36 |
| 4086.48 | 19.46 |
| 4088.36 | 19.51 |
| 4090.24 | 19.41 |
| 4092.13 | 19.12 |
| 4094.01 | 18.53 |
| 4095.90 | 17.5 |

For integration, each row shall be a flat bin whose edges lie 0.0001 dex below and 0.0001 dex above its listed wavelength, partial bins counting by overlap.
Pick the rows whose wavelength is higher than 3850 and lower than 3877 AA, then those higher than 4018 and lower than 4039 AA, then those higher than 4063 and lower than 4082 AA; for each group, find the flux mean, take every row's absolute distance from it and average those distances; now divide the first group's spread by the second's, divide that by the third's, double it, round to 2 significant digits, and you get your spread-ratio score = 50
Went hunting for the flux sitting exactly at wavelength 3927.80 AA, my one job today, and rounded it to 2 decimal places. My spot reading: 15.67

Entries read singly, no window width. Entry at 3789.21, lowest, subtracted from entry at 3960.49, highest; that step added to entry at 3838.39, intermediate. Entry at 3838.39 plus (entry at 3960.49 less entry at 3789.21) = 12.9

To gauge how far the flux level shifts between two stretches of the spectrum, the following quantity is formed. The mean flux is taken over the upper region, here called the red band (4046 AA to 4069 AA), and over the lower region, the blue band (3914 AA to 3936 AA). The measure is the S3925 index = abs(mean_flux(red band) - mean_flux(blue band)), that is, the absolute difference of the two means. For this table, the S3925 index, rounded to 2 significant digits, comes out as 3.8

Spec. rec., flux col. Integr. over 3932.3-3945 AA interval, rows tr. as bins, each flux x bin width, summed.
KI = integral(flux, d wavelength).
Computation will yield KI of 176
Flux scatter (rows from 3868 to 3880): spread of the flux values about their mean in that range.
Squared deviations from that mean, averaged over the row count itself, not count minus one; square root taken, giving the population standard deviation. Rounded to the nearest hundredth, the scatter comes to 0.24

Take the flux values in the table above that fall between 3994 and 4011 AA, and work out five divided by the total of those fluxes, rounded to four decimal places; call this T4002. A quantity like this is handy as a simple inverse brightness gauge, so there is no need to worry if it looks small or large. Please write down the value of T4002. 0.0287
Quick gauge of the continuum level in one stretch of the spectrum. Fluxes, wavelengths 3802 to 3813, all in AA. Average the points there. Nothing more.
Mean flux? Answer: 17.8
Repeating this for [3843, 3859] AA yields 18.6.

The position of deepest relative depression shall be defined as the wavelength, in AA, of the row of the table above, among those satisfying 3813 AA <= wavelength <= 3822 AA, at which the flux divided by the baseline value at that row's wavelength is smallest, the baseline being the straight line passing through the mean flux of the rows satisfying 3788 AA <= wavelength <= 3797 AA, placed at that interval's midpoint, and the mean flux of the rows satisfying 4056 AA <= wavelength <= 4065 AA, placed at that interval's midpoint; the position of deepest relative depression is 3820.75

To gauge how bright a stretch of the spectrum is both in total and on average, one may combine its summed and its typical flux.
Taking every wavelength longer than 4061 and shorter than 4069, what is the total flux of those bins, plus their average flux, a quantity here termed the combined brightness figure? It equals 96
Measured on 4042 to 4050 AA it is 95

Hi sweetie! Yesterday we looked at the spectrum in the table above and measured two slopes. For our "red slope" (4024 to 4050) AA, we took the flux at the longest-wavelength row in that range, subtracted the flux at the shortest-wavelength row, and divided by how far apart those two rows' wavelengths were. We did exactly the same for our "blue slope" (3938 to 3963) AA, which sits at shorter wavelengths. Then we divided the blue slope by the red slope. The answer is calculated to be -11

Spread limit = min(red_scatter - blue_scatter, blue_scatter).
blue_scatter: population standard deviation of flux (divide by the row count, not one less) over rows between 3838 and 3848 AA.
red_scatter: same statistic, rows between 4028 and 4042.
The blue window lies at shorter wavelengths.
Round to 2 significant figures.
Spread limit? -1.8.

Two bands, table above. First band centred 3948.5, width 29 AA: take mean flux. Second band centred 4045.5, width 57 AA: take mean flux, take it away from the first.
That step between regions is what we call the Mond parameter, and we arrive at -2.5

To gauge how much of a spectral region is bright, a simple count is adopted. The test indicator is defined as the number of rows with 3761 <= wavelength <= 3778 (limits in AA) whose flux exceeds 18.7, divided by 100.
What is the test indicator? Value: 0.00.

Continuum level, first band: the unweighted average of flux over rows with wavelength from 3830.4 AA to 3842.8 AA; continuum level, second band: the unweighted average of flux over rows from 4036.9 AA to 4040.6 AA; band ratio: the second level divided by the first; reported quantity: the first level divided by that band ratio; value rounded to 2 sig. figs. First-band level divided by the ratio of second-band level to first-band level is 9.7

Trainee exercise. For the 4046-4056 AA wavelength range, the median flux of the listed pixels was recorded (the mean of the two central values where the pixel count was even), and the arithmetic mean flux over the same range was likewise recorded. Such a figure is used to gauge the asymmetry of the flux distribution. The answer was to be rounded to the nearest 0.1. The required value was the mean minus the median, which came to -0.1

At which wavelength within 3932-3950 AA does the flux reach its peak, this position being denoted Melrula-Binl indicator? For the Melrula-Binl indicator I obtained 3949.56 AA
